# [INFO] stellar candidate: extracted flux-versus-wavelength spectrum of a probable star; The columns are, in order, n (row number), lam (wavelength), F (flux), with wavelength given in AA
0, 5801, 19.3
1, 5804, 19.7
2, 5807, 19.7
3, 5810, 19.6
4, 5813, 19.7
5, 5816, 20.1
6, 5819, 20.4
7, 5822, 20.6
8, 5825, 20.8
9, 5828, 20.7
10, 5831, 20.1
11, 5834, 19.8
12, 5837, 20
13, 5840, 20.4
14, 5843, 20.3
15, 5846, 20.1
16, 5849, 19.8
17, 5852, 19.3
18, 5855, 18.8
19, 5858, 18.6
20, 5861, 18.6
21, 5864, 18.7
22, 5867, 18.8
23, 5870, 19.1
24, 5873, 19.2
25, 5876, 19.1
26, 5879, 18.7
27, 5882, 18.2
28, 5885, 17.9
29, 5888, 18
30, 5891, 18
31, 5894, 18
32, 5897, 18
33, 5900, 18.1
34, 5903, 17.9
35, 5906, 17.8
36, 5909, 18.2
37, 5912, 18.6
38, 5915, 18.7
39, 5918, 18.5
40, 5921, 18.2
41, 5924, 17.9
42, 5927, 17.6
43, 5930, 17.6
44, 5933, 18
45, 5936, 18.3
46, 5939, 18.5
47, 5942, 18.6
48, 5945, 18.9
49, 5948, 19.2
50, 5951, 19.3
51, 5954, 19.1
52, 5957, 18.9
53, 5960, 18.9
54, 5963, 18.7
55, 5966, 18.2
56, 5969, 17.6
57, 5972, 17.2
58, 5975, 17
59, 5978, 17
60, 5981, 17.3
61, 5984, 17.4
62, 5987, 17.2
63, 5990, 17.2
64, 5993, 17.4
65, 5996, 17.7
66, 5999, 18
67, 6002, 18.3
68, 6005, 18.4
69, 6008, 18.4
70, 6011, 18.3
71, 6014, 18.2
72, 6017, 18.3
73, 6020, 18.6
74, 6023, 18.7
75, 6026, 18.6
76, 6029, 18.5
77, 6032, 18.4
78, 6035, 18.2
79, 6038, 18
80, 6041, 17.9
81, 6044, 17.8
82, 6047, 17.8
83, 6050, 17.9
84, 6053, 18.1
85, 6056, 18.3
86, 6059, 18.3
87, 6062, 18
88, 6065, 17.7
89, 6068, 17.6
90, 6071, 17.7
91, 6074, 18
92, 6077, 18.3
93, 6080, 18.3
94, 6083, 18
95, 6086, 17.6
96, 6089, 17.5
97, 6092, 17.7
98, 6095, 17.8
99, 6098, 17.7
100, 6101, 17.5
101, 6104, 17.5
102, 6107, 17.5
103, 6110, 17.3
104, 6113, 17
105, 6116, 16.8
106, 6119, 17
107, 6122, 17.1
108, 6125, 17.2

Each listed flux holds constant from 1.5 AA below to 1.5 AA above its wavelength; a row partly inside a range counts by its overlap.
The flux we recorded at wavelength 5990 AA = 17.2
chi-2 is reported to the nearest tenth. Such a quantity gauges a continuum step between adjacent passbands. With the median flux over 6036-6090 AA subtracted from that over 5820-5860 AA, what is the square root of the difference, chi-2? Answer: 1.5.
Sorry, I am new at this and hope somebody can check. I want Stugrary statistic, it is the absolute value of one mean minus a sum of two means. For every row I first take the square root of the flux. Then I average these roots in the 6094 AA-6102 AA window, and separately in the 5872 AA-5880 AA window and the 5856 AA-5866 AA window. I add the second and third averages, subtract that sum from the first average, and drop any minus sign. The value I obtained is 4.47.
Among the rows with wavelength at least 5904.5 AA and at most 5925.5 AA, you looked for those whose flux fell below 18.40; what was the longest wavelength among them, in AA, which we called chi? 5924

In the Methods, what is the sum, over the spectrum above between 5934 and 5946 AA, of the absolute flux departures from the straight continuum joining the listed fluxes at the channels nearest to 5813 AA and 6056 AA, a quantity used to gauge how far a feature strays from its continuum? 1.6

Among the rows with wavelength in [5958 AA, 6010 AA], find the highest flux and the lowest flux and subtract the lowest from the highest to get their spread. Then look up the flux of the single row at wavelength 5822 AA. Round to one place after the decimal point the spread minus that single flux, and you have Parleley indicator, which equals -18.7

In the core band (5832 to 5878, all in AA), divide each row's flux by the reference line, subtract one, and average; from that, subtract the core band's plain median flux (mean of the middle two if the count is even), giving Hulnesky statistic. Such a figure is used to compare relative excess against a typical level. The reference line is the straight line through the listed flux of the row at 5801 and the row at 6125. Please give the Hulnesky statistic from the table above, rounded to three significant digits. -19.2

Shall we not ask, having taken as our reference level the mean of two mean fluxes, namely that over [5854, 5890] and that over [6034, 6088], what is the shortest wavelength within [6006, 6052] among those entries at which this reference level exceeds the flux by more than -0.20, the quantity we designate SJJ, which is 6008 AA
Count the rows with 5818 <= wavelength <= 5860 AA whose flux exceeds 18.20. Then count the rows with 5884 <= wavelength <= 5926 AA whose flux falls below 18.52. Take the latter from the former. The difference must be 2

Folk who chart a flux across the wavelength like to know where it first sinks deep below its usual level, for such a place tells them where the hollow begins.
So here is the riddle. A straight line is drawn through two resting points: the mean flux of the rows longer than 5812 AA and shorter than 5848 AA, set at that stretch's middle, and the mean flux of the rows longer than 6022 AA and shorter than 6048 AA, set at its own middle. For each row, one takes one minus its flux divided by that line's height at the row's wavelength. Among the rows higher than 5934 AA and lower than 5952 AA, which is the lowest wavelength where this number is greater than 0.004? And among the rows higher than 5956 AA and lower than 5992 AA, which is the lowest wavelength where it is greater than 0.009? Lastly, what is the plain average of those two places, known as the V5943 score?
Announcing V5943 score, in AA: 5949.5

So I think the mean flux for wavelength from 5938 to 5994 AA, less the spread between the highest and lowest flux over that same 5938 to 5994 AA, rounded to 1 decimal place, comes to 15.8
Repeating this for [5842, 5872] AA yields 17.5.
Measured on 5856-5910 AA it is 17.0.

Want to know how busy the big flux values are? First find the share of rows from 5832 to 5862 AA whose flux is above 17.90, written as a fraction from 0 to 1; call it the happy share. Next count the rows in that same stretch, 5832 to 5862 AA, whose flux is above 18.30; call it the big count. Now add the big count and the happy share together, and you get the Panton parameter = 11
